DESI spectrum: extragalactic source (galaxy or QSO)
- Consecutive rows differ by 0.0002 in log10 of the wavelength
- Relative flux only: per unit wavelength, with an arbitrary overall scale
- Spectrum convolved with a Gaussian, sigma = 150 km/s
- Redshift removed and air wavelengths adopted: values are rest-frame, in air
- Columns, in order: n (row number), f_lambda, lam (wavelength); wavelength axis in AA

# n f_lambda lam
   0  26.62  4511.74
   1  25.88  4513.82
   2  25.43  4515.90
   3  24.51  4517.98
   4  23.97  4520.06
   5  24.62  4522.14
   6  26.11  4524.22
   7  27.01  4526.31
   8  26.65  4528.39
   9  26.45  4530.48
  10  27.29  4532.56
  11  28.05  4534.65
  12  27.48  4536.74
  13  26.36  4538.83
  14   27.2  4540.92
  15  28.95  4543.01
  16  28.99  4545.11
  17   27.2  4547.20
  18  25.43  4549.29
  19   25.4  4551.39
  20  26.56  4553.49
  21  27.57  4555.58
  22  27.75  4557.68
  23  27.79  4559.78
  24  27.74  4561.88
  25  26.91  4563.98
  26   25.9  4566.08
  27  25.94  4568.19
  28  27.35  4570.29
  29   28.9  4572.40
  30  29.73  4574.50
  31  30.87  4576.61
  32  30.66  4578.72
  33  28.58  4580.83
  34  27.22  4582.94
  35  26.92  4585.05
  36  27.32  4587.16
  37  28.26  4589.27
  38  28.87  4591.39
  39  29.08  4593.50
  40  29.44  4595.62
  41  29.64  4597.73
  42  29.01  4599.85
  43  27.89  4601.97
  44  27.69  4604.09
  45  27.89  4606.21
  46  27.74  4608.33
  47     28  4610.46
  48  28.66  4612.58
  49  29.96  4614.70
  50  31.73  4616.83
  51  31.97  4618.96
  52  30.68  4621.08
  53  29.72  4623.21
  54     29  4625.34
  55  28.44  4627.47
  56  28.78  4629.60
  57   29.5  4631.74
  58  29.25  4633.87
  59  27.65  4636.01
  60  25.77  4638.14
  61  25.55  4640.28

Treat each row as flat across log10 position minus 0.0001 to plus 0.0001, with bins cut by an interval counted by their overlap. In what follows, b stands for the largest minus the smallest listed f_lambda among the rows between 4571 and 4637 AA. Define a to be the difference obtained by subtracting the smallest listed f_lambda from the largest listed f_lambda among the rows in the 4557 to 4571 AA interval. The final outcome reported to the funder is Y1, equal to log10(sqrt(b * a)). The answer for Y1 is 0.49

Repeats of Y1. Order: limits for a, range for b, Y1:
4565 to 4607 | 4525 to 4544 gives 0.55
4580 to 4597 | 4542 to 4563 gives 0.48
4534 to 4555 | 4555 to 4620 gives 0.67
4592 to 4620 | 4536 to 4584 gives 0.68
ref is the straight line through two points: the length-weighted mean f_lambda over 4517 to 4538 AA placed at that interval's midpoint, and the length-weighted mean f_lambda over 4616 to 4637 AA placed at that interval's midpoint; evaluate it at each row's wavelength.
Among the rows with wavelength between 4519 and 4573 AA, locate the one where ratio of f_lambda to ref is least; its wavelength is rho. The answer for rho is 4520.06 AA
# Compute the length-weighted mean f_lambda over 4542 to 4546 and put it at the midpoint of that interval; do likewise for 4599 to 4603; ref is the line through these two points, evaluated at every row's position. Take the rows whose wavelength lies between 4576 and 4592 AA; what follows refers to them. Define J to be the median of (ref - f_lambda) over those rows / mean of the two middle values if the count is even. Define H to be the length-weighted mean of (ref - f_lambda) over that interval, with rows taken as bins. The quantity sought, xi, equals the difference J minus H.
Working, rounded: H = 0.0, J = 0.1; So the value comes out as 0.1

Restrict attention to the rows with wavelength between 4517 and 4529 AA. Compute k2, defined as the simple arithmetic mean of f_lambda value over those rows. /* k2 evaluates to 25.5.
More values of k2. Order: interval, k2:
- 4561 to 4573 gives 27.1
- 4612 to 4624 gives 30.5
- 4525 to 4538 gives 27.2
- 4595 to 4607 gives 28.6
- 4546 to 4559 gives 26.7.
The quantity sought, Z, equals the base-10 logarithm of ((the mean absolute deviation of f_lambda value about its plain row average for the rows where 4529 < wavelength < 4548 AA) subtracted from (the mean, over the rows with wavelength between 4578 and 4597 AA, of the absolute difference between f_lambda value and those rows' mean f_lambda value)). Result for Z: -0.7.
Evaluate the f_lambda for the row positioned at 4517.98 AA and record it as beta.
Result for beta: 24.51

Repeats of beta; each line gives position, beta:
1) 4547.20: 27.2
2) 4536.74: 27.48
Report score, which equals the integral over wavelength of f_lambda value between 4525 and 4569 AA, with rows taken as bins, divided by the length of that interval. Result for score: 27.1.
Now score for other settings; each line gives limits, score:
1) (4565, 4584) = 28.3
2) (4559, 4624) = 28.7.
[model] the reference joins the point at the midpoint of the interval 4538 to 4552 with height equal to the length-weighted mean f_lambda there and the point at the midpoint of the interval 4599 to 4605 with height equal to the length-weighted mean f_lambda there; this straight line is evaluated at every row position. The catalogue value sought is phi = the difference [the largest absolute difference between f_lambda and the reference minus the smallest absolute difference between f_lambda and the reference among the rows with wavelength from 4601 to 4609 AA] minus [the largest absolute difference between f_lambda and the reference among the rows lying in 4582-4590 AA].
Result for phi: -0.7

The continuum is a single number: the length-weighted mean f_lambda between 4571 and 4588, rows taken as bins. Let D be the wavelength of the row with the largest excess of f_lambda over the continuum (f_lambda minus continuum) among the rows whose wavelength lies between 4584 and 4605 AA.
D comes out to 4597.73 AA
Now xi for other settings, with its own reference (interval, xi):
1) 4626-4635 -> 0.0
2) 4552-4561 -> -0.3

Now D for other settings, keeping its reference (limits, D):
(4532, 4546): 4545.11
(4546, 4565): 4559.78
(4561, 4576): 4574.50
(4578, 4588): 4578.72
